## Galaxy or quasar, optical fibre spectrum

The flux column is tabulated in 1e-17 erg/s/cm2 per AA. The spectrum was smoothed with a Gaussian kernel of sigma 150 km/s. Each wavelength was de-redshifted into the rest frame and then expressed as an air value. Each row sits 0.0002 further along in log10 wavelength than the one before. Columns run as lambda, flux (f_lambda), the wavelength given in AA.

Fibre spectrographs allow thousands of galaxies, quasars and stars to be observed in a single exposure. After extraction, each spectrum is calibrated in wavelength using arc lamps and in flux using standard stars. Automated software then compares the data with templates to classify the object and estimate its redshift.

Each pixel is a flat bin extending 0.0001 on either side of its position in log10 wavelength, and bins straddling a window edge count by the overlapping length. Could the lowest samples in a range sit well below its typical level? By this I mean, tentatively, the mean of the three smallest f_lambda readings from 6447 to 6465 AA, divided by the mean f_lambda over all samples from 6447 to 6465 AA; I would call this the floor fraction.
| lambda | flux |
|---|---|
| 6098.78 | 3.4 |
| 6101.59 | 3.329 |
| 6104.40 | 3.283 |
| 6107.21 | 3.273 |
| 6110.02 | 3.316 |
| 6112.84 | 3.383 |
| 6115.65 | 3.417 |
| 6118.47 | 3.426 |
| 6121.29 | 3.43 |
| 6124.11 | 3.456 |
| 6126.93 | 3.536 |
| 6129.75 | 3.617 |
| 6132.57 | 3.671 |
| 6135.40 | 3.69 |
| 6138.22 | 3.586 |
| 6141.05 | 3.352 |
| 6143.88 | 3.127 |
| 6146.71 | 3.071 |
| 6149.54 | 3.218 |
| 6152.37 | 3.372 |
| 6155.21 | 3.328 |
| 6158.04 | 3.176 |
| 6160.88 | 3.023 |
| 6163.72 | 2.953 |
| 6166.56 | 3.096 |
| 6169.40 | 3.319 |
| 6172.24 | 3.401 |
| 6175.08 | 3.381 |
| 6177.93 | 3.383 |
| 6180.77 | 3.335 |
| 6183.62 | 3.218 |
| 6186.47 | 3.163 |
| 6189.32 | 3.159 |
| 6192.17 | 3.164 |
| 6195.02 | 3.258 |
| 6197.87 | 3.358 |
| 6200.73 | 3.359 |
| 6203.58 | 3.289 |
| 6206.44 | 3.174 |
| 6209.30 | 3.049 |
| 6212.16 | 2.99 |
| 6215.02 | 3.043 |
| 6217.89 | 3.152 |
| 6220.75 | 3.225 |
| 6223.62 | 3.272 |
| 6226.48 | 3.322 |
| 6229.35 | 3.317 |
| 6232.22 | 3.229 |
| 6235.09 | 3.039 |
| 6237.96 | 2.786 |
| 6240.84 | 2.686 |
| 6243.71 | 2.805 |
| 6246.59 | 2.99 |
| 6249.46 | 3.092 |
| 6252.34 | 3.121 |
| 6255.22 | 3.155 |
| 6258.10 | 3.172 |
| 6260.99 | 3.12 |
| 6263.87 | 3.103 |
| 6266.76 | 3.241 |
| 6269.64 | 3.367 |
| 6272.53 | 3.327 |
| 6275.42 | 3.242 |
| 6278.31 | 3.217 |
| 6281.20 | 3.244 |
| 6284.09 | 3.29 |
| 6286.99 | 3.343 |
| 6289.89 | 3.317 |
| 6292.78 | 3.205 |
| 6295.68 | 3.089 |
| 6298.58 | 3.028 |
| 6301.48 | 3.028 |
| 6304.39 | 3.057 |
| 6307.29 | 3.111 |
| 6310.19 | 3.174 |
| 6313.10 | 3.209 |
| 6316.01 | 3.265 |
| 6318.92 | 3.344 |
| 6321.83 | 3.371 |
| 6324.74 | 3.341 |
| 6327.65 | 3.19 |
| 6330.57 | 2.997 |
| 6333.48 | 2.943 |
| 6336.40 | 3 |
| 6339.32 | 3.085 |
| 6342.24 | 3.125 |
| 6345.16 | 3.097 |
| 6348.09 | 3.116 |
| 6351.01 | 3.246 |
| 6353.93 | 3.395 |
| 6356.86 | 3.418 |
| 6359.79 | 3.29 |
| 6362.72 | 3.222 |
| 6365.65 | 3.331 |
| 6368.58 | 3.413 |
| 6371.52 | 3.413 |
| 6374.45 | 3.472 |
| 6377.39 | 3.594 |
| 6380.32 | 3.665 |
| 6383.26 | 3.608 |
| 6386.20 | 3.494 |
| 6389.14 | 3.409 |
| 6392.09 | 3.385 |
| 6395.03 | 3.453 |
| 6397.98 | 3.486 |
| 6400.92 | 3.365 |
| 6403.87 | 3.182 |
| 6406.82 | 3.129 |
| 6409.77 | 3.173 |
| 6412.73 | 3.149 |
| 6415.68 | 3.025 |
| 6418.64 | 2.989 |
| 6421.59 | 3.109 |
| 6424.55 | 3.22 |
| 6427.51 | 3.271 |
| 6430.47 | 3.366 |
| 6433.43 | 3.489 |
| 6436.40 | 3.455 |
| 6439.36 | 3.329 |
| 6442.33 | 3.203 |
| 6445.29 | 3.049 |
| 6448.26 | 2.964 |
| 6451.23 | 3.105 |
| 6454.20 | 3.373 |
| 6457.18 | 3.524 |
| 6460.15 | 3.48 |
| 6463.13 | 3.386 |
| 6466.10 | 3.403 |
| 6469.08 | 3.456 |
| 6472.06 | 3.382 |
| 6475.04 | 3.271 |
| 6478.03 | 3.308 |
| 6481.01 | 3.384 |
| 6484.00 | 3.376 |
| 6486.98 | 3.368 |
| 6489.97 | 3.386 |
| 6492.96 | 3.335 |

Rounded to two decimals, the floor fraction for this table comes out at 0.95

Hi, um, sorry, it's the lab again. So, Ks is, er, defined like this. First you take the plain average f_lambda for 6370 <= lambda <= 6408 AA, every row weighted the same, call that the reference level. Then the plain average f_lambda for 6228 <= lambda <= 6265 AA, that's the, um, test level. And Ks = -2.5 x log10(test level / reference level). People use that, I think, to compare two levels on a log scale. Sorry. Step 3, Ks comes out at 0.13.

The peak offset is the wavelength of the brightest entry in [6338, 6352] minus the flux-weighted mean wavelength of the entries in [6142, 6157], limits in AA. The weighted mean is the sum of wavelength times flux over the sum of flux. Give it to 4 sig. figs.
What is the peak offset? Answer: 201.3 AA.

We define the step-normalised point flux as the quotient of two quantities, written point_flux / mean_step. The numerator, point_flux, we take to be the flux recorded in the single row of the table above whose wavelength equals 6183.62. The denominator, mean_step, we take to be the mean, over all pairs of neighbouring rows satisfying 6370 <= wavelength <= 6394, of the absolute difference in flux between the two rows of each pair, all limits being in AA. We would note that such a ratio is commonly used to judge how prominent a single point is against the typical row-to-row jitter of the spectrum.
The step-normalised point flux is 42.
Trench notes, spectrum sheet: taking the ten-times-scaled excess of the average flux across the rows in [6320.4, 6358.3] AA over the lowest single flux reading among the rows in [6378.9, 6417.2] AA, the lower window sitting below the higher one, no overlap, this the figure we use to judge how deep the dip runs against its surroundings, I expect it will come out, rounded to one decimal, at 1.5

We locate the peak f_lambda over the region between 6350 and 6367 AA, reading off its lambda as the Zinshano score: 6356.86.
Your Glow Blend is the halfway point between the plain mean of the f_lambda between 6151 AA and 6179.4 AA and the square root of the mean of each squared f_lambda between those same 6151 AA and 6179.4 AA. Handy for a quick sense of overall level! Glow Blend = 3.25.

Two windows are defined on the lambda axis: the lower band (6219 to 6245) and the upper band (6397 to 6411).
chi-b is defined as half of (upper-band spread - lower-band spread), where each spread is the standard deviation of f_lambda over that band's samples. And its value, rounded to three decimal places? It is -0.051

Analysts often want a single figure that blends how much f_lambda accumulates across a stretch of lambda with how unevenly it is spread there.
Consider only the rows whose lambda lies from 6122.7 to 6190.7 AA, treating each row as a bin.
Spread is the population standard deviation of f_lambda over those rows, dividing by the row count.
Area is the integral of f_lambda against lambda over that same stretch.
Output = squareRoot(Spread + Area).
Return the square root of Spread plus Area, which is 15.0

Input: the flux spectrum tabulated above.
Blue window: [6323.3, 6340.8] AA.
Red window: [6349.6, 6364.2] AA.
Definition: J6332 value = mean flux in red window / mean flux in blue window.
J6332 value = 1.07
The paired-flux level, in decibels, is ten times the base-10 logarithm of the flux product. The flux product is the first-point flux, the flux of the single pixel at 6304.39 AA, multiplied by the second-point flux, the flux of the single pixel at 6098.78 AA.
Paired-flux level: 10.2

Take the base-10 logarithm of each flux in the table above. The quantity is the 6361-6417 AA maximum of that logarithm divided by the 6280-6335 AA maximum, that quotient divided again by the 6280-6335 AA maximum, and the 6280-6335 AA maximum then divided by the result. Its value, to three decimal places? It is 0.261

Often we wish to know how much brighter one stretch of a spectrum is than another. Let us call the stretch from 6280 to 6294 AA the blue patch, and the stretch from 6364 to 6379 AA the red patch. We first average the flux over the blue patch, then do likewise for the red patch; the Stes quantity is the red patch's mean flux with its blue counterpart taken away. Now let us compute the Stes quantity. 0.16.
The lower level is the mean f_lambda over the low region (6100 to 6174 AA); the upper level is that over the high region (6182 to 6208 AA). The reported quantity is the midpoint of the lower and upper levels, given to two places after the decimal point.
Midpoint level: 3.29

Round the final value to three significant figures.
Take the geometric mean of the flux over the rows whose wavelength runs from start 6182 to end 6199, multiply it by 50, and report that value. 161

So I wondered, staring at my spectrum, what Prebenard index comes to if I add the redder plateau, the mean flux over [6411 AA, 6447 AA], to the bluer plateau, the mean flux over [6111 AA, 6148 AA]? 6.7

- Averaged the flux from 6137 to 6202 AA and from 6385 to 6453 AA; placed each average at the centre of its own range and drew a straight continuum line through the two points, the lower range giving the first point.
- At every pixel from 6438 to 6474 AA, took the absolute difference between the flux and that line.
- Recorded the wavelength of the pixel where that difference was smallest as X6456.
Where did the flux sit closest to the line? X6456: 6442.33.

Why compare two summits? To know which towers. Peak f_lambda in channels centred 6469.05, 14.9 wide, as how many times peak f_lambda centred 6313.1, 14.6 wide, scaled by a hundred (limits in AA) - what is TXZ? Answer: 103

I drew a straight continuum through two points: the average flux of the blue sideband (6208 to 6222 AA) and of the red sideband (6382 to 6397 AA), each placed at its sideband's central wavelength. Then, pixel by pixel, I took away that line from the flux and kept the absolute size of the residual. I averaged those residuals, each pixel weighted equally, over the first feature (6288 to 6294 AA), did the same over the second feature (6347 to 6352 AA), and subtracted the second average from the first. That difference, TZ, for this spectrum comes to -0.14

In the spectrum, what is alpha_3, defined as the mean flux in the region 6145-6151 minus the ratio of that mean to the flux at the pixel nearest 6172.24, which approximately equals 2.22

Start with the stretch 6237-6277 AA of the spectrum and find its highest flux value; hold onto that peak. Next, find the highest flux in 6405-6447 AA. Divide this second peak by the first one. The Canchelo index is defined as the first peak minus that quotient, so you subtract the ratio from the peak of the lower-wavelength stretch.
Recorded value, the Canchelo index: 2.33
